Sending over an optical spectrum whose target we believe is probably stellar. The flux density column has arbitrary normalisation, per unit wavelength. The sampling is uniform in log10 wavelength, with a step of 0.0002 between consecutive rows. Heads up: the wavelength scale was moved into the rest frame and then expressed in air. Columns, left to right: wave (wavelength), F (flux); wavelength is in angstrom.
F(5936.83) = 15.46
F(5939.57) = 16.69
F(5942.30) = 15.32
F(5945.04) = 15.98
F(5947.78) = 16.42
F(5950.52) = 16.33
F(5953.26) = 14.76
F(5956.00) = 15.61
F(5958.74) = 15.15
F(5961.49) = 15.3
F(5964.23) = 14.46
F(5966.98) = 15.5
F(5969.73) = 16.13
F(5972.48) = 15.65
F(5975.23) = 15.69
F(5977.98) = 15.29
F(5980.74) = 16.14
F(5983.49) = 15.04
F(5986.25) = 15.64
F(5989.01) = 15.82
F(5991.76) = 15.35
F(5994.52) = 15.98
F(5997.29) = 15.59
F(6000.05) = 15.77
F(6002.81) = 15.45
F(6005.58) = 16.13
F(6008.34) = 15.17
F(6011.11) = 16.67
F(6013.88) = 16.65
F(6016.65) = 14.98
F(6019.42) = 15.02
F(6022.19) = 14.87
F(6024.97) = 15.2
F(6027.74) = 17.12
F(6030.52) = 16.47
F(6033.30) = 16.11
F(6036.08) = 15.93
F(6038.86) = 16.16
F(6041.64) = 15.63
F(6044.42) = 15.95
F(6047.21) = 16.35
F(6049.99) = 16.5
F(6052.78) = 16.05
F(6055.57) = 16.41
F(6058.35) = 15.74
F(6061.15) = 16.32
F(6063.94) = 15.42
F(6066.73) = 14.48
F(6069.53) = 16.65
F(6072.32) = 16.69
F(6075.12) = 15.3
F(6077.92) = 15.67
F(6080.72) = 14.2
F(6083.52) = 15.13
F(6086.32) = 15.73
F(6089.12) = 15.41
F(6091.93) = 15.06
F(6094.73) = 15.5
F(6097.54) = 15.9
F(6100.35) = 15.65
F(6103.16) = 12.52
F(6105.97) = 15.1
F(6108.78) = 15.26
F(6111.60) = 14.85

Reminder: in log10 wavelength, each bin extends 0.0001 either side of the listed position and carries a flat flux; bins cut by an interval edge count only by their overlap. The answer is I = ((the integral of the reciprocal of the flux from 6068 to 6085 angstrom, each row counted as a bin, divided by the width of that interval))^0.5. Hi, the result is 0.254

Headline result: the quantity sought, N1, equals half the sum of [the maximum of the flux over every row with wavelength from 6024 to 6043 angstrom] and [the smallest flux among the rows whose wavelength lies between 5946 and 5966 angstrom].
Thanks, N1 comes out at 15.8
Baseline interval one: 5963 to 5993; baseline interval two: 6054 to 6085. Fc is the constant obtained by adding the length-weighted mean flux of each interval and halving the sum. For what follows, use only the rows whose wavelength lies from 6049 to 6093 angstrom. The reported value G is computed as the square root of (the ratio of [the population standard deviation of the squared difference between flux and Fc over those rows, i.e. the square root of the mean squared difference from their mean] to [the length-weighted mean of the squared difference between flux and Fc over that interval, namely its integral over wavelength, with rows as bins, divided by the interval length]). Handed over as 1.04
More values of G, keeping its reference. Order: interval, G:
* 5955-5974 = 1.26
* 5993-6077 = 1.04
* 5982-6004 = 1.09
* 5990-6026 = 1.06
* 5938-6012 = 1.16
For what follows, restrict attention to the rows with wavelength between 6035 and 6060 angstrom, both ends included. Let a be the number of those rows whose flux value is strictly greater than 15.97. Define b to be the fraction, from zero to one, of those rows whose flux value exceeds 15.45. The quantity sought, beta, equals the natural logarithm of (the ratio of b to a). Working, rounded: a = 5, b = 1.00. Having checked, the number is -1.61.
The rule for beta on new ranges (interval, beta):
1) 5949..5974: -1.28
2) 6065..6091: -1.50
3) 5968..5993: -1.10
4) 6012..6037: -1.97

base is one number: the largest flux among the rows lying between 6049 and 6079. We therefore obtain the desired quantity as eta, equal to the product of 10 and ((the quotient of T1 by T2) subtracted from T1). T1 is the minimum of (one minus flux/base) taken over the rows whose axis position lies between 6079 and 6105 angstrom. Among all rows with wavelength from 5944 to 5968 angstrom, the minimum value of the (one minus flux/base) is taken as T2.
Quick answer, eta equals -29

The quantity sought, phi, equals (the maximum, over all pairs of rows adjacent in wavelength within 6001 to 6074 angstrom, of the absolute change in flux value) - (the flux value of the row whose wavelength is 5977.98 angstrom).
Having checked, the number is -13.1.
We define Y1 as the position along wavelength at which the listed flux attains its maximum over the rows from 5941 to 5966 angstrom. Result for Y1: 5947.78 angstrom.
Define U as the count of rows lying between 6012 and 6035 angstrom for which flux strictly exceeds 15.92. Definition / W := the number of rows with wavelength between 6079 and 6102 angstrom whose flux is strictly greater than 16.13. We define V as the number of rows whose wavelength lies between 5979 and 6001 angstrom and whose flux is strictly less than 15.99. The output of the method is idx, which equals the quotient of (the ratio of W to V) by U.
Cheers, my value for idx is 0.00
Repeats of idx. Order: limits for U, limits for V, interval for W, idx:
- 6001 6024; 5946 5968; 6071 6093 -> 0.06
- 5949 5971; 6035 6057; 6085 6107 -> 0.00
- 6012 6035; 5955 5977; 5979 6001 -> 0.04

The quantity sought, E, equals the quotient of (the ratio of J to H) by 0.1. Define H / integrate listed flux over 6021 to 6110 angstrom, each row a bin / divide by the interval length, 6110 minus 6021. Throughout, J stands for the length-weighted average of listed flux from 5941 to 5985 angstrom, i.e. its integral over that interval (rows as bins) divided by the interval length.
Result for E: 9.94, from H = 15.6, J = 15.55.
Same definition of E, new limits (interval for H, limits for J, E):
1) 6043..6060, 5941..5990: 9.63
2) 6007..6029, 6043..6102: 10.00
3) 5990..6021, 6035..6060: 10.24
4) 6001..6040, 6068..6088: 9.85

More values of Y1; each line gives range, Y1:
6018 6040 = 6027.74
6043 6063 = 6049.99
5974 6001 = 5980.74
